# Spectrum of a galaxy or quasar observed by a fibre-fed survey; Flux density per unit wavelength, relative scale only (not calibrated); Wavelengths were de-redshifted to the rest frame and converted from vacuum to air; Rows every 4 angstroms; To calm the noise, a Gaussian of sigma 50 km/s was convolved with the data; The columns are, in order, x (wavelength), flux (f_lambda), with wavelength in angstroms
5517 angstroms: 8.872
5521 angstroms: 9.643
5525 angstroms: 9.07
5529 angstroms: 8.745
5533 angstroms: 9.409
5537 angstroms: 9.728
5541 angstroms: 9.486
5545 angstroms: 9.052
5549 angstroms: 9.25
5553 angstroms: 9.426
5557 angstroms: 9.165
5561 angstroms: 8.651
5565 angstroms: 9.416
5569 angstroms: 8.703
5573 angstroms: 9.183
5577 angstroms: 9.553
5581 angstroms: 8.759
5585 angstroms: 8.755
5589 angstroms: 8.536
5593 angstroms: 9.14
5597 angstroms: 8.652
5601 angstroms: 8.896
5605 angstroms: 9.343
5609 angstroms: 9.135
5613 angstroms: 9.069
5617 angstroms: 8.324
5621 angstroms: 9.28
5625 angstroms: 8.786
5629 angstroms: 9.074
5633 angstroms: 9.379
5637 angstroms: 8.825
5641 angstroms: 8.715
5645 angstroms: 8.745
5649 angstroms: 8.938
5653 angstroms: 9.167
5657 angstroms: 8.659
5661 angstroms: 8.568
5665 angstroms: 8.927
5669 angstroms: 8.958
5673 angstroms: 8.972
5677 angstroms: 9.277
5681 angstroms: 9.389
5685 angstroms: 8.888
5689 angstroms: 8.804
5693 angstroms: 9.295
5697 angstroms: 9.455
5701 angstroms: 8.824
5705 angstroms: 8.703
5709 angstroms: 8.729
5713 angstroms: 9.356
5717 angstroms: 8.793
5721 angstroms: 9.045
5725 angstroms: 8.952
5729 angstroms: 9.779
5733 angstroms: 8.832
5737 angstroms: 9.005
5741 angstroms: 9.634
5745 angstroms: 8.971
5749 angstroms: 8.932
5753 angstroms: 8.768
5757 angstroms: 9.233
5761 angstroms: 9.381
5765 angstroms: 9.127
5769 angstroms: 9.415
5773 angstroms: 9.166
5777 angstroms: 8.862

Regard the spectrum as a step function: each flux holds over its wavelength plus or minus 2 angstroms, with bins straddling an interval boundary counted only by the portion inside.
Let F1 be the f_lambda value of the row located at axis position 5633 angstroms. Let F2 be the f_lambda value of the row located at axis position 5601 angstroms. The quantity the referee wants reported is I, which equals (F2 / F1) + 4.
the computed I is 4.95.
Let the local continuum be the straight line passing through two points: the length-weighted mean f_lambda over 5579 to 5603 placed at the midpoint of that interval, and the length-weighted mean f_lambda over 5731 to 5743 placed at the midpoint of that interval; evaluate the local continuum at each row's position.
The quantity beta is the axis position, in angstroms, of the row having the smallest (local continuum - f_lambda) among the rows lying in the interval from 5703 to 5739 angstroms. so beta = 5729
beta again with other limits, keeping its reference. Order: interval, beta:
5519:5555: 5537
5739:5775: 5741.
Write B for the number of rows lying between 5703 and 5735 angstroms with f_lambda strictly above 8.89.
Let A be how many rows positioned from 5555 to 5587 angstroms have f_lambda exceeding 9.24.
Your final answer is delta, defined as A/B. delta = 0.5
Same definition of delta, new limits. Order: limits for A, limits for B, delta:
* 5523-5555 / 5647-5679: 0.8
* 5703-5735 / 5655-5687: 0.4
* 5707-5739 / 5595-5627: 0.4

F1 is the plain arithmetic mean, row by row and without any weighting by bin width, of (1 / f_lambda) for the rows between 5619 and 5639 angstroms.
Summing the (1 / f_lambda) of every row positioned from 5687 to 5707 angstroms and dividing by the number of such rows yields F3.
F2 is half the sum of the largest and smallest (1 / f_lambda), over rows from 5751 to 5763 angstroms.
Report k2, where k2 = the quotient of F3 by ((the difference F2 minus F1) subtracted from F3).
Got 1.00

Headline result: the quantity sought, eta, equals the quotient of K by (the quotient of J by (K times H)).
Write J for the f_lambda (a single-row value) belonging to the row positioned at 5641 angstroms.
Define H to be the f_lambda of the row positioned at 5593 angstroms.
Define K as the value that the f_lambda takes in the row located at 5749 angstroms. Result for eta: 84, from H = 9.14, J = 8.715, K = 8.932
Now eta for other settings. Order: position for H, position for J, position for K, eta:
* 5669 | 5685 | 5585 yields 77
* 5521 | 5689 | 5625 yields 85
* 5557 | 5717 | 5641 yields 79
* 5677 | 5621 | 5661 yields 73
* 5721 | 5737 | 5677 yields 86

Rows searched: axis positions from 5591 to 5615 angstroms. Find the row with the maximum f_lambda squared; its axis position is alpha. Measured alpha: 5605 angstroms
